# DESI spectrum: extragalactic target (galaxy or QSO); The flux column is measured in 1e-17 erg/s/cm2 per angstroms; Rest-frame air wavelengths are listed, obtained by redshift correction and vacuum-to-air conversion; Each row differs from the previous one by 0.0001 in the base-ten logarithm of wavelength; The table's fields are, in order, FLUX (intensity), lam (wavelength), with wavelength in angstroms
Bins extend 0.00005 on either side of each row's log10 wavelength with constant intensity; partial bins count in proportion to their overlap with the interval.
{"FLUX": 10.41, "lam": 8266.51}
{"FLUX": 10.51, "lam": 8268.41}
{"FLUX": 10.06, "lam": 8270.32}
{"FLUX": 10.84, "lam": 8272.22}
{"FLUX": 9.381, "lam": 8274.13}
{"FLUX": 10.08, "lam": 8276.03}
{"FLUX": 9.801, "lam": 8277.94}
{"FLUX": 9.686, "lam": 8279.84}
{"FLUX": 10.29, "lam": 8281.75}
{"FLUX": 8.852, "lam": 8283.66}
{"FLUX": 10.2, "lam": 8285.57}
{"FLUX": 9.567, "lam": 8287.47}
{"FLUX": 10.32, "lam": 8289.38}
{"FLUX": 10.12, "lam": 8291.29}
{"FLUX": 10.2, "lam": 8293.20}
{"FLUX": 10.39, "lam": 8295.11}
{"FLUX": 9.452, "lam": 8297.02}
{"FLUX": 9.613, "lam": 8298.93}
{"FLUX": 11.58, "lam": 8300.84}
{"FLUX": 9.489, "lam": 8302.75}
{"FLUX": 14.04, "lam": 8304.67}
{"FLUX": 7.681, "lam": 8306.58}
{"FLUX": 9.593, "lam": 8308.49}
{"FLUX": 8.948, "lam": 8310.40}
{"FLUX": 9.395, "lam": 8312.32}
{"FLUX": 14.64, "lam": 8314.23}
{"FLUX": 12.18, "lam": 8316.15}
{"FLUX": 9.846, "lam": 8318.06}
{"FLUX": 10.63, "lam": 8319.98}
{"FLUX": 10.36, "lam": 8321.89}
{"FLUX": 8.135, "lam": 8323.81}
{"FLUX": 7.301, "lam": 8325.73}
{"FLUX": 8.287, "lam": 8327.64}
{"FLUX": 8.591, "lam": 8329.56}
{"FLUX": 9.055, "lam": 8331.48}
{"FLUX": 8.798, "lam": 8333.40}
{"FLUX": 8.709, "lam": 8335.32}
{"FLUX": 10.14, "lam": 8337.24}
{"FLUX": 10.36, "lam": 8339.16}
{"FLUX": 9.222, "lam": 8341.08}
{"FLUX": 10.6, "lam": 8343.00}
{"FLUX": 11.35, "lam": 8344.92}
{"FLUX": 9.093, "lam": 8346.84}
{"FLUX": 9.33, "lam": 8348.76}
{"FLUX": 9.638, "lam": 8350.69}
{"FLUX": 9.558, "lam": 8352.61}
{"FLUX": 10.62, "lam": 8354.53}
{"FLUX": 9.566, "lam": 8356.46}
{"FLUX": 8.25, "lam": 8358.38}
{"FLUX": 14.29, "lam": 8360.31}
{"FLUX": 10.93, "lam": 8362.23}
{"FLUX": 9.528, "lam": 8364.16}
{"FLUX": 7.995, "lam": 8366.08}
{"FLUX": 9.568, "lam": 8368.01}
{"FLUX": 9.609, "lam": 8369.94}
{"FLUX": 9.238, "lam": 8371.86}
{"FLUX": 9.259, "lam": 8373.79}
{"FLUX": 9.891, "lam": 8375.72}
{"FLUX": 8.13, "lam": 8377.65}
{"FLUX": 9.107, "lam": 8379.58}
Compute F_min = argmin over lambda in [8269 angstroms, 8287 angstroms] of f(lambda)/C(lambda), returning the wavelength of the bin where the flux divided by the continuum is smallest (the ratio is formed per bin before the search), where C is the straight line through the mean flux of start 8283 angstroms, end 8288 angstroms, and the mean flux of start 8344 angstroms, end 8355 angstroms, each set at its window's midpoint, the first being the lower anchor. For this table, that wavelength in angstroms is 8283.66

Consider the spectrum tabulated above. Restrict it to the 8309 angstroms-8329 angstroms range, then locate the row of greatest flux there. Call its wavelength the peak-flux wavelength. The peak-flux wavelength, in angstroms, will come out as 8314.23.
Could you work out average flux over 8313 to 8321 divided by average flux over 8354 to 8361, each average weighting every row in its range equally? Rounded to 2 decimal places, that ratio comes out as 1.11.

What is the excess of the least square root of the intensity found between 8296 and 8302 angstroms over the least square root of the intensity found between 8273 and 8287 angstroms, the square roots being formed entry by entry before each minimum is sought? 0.10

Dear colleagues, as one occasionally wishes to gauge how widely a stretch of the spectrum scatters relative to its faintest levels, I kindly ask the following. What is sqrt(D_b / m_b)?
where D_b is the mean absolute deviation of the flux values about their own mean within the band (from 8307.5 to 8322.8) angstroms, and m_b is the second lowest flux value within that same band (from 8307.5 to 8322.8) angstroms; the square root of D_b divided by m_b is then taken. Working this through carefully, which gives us 0.38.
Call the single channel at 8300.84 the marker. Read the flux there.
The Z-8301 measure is 11.58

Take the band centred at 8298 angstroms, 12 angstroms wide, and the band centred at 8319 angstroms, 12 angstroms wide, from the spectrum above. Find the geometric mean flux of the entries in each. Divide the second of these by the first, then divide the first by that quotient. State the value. 9.4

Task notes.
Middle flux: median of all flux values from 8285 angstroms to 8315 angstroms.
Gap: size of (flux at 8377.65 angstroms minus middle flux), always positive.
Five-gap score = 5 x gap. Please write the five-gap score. 8.7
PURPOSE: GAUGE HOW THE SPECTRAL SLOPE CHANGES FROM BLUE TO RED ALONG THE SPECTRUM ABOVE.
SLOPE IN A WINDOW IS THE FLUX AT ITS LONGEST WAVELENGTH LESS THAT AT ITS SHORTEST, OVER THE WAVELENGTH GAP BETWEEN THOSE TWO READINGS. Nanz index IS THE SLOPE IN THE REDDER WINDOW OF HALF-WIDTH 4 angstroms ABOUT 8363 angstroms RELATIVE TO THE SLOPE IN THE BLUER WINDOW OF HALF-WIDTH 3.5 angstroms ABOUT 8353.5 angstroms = 87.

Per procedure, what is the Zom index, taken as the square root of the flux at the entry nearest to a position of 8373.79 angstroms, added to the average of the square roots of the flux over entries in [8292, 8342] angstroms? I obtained 6.17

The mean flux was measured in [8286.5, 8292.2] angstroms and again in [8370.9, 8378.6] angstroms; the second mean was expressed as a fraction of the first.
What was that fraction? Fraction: 0.91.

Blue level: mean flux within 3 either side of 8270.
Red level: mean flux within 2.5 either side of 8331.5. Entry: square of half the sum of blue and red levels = 93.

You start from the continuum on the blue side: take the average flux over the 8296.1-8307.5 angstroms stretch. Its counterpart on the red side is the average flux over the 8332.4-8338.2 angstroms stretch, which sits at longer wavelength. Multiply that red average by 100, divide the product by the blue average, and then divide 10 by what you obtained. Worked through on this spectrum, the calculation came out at 0.112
